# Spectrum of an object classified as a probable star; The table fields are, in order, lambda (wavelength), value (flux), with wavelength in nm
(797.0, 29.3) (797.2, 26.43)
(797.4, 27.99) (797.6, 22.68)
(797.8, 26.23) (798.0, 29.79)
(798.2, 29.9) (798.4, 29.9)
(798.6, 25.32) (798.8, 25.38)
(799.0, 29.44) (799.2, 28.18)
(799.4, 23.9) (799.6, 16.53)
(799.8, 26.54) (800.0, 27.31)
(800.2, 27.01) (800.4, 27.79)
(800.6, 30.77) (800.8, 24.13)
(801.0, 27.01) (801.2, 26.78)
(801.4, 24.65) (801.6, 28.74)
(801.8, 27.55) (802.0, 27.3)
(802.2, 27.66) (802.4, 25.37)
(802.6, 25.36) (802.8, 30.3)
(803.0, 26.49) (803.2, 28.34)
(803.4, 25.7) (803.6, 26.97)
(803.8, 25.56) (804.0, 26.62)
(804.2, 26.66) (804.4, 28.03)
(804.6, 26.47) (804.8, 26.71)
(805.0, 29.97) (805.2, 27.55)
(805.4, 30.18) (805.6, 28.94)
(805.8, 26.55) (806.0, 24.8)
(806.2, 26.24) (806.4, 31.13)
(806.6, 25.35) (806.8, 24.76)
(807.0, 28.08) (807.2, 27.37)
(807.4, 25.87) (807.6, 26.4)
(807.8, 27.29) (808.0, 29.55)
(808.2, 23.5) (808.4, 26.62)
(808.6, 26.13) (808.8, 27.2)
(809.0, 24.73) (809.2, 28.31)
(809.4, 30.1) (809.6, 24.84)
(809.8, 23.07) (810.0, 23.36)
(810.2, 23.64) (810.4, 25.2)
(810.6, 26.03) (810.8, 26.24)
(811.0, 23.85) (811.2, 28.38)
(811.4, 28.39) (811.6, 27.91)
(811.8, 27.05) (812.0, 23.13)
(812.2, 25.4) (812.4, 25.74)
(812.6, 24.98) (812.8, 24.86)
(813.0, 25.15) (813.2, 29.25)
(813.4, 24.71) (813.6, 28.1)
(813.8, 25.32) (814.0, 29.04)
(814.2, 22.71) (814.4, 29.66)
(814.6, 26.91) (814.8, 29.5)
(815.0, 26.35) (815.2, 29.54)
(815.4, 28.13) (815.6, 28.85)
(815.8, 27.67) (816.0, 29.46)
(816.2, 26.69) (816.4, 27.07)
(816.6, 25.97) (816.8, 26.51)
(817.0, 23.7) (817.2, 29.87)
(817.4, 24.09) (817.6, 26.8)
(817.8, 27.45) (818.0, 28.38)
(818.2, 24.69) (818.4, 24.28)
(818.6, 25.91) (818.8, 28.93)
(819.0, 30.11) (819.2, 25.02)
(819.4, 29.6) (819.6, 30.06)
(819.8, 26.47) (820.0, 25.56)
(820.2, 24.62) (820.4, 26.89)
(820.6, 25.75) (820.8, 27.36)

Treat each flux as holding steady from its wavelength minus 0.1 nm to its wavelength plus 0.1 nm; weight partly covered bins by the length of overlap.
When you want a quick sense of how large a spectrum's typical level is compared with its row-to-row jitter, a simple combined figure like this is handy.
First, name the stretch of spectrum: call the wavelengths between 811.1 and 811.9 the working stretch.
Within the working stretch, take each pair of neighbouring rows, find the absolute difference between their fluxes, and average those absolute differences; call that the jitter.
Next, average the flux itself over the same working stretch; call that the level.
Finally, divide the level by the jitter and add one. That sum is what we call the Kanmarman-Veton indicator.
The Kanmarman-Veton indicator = 63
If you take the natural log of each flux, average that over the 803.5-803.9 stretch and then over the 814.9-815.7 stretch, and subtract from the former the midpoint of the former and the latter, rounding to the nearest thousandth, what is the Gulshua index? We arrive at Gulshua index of -0.036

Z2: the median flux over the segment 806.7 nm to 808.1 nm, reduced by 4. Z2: 23.3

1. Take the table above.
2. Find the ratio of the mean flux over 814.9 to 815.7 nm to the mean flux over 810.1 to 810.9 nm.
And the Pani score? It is 1.12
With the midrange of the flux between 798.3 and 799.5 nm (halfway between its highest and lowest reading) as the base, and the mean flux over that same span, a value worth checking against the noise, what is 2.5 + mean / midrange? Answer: 3.50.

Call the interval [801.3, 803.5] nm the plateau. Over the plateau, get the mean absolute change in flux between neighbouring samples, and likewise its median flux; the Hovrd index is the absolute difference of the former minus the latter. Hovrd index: 25.2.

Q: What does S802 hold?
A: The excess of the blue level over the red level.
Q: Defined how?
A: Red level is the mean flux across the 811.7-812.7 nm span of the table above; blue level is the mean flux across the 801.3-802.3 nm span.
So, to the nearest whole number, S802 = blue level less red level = 2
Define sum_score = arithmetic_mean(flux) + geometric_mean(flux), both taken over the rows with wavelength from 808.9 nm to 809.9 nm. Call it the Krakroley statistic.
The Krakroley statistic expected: 52.3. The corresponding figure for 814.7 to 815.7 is 56.9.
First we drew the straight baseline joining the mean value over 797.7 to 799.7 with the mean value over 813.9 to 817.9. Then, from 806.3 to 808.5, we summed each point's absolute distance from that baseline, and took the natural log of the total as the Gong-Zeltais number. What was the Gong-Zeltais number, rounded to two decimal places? 2.88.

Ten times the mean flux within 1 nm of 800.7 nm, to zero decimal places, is 271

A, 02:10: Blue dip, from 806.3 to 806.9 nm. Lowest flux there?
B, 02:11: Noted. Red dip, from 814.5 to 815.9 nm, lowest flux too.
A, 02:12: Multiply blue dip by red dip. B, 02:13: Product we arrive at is 652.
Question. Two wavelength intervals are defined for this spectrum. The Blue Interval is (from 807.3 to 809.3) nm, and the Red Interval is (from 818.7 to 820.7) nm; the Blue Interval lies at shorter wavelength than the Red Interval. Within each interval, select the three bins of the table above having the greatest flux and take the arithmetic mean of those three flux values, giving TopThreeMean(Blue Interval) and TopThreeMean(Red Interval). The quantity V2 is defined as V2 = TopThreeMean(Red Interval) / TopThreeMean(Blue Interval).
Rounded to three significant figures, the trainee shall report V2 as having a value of 1.05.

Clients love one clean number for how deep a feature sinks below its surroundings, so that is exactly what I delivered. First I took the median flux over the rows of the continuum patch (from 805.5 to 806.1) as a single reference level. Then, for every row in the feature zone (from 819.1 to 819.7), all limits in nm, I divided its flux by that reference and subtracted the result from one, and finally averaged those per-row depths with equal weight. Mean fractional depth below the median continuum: -0.063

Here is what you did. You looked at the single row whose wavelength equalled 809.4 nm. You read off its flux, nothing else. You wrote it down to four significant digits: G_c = 30.10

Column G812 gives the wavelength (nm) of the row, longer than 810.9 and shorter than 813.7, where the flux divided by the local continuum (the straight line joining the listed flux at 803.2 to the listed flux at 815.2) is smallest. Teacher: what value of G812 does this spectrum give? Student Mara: 812.0 nm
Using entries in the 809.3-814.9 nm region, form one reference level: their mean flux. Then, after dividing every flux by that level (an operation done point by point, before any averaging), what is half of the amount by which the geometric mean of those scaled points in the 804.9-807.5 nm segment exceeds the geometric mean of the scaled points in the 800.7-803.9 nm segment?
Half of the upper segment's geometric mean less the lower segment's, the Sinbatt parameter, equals 0.013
